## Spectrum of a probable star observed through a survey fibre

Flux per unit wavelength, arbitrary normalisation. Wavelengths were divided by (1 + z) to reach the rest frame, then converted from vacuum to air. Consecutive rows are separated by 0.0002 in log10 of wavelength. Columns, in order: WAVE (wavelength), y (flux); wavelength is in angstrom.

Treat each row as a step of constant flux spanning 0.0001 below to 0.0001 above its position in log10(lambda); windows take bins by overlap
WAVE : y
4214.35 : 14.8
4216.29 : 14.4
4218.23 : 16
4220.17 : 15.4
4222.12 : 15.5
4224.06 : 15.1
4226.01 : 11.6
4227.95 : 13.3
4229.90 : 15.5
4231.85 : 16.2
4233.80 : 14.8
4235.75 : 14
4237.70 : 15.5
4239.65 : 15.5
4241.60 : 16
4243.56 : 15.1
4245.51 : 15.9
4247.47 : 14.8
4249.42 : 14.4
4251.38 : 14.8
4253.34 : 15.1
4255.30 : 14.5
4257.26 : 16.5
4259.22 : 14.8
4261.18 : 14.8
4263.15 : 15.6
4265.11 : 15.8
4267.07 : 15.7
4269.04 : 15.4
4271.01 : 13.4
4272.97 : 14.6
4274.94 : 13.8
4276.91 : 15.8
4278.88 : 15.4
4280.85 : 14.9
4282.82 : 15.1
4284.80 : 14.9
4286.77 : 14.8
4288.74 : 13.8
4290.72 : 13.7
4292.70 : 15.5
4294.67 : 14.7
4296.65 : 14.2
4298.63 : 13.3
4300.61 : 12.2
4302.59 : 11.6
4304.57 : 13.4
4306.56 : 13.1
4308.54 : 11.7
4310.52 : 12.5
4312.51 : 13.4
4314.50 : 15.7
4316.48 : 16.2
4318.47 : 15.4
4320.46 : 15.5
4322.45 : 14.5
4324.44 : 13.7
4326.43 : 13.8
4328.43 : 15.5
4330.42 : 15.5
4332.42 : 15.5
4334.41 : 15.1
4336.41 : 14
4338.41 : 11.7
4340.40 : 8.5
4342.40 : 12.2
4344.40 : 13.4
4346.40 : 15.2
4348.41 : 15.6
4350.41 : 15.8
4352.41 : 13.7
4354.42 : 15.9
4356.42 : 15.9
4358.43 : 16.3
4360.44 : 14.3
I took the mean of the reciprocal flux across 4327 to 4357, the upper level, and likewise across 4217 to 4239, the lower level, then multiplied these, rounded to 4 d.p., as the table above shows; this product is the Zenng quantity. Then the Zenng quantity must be 0.0049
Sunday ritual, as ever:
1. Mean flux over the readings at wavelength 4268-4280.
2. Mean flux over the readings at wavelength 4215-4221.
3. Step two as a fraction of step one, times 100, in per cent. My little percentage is 104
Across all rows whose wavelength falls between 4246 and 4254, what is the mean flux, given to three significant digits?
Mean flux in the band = 14.8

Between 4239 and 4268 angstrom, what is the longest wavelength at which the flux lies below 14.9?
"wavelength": 4261.18 angstrom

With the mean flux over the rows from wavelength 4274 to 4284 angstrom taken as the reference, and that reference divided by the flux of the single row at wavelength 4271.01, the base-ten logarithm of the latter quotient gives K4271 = 0.049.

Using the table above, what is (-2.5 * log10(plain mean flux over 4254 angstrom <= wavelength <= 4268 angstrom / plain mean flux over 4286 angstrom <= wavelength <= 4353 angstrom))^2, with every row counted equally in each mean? 0.011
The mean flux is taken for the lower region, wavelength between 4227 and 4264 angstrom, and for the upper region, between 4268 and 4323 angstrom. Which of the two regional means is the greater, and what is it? 15.1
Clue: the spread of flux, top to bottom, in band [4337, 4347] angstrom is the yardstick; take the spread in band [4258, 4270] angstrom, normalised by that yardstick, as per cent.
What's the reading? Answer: 15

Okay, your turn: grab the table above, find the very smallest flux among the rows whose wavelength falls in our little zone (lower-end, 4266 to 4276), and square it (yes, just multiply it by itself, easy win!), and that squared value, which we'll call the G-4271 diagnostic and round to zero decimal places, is 180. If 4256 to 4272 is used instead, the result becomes 180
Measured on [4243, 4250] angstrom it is 207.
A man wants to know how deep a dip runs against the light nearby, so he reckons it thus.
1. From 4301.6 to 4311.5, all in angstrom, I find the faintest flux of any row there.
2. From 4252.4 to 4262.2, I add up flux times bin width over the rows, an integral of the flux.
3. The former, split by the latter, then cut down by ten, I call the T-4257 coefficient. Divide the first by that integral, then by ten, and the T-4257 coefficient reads 0.0078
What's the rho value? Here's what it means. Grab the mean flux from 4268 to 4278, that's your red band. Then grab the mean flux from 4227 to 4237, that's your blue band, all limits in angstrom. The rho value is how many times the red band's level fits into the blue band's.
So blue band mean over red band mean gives 1.01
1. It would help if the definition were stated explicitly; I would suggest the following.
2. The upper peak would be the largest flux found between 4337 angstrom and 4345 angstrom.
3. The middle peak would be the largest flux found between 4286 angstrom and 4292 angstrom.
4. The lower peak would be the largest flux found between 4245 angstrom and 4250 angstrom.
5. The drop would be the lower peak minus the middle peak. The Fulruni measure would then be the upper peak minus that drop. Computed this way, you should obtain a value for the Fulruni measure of 12.3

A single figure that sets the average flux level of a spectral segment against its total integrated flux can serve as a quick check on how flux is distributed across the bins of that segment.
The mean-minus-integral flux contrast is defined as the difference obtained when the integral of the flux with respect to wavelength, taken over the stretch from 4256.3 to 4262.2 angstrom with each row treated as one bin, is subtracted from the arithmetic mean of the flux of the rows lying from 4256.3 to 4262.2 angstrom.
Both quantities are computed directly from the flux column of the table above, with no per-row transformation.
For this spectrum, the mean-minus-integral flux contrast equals -75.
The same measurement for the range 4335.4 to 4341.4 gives -57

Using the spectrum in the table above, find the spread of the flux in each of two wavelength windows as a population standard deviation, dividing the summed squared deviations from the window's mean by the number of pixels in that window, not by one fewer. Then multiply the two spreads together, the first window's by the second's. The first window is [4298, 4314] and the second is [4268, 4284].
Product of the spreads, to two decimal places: 0.55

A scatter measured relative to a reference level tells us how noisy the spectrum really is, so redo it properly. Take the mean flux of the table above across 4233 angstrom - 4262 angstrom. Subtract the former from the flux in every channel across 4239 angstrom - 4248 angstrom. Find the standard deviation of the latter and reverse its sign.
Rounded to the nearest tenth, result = -0.5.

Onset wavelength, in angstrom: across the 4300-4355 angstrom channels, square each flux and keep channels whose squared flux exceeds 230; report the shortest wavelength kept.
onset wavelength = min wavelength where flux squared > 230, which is 4314.50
